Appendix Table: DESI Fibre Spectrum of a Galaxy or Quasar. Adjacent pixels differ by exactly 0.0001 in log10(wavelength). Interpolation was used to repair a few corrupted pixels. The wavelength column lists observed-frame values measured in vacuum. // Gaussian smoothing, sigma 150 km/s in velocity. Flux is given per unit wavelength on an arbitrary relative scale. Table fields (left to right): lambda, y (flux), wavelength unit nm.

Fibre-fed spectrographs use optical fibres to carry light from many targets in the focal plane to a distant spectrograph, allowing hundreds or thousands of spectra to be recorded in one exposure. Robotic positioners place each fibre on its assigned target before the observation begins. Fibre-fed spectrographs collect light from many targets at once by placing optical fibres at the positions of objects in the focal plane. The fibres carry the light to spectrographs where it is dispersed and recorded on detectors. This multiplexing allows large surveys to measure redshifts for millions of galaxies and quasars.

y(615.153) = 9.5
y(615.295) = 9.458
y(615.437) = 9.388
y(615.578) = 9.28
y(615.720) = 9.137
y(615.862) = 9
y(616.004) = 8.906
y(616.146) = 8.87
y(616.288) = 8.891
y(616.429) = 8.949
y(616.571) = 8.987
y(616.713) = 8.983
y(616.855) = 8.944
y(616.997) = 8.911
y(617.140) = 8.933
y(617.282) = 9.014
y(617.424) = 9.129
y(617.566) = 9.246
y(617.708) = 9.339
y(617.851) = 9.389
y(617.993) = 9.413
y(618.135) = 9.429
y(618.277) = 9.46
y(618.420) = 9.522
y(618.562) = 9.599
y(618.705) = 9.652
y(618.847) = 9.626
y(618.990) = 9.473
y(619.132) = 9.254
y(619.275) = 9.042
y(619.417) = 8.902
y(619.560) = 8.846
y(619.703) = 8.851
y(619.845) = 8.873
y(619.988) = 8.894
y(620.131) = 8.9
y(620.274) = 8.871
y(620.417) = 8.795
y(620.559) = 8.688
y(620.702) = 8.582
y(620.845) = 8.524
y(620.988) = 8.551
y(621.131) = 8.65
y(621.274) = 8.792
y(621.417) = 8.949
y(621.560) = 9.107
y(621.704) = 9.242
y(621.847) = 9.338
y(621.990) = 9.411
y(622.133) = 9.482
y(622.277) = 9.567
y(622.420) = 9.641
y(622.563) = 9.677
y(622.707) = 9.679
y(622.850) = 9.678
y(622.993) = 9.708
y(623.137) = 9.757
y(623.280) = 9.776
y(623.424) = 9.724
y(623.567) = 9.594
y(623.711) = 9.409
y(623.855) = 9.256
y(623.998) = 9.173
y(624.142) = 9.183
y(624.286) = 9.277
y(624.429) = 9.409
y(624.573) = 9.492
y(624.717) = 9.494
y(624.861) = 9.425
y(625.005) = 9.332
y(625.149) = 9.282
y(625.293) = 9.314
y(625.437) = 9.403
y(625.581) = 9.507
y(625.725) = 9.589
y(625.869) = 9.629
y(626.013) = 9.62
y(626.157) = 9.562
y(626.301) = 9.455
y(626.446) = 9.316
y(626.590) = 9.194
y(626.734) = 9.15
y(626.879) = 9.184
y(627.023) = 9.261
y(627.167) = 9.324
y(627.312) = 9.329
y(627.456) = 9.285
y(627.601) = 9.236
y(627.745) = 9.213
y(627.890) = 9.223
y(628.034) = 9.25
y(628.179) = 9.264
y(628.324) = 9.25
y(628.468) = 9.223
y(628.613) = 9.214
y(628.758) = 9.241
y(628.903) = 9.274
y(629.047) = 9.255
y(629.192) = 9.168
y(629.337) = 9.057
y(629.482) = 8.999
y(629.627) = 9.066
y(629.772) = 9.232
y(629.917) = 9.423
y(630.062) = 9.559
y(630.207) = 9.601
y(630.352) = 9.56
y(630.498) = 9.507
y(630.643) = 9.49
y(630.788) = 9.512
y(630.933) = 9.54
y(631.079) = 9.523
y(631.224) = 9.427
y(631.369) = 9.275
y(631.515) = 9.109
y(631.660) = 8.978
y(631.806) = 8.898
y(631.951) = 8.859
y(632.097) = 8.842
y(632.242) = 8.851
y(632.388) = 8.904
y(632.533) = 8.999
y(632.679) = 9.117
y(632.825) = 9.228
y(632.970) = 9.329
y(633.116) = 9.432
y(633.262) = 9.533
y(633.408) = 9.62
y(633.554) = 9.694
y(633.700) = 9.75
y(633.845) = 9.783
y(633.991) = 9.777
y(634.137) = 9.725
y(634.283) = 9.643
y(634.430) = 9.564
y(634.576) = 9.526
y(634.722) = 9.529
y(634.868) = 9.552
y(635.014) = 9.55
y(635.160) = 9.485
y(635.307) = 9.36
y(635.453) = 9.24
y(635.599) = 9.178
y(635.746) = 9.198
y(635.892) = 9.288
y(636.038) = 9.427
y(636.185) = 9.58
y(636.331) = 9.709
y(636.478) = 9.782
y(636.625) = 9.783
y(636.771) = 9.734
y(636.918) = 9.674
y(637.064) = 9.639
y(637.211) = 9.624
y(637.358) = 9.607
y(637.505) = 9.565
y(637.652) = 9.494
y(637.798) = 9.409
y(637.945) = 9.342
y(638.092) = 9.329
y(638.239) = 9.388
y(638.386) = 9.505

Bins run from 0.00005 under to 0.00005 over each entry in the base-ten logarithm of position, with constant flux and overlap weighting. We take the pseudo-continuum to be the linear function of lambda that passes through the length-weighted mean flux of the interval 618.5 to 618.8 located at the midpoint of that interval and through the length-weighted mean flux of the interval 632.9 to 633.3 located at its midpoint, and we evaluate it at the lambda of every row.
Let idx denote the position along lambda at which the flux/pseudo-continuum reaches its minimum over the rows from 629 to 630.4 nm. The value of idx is 629.482 nm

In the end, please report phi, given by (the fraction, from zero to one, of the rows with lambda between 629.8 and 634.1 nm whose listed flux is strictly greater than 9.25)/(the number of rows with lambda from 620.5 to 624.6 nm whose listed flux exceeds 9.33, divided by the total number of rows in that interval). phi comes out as 1.2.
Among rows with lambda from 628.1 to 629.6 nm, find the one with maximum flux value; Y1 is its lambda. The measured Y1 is 628.903 nm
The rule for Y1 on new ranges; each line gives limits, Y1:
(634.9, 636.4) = 636.331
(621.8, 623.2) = 623.137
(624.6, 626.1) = 625.869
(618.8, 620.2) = 618.847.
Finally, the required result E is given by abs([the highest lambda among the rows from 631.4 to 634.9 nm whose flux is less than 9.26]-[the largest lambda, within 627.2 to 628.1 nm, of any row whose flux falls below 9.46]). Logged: 4.79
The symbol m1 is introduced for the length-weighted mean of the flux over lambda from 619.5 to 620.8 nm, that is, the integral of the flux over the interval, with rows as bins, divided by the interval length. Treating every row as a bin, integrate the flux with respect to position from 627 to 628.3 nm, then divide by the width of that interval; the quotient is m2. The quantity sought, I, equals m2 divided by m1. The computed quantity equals 1.05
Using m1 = 8.81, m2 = 9.26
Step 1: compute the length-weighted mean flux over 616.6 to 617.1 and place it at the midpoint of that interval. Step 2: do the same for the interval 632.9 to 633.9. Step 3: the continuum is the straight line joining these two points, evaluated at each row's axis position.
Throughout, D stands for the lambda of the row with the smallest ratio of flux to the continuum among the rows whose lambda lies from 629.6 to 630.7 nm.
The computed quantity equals 629.627 nm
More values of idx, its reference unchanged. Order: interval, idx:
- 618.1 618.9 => 618.135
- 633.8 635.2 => 635.160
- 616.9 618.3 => 616.997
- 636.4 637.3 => 637.211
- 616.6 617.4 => 616.997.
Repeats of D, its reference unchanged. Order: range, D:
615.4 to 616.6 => 616.146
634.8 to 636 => 635.599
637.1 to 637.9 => 637.798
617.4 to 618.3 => 617.424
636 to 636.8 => 636.038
